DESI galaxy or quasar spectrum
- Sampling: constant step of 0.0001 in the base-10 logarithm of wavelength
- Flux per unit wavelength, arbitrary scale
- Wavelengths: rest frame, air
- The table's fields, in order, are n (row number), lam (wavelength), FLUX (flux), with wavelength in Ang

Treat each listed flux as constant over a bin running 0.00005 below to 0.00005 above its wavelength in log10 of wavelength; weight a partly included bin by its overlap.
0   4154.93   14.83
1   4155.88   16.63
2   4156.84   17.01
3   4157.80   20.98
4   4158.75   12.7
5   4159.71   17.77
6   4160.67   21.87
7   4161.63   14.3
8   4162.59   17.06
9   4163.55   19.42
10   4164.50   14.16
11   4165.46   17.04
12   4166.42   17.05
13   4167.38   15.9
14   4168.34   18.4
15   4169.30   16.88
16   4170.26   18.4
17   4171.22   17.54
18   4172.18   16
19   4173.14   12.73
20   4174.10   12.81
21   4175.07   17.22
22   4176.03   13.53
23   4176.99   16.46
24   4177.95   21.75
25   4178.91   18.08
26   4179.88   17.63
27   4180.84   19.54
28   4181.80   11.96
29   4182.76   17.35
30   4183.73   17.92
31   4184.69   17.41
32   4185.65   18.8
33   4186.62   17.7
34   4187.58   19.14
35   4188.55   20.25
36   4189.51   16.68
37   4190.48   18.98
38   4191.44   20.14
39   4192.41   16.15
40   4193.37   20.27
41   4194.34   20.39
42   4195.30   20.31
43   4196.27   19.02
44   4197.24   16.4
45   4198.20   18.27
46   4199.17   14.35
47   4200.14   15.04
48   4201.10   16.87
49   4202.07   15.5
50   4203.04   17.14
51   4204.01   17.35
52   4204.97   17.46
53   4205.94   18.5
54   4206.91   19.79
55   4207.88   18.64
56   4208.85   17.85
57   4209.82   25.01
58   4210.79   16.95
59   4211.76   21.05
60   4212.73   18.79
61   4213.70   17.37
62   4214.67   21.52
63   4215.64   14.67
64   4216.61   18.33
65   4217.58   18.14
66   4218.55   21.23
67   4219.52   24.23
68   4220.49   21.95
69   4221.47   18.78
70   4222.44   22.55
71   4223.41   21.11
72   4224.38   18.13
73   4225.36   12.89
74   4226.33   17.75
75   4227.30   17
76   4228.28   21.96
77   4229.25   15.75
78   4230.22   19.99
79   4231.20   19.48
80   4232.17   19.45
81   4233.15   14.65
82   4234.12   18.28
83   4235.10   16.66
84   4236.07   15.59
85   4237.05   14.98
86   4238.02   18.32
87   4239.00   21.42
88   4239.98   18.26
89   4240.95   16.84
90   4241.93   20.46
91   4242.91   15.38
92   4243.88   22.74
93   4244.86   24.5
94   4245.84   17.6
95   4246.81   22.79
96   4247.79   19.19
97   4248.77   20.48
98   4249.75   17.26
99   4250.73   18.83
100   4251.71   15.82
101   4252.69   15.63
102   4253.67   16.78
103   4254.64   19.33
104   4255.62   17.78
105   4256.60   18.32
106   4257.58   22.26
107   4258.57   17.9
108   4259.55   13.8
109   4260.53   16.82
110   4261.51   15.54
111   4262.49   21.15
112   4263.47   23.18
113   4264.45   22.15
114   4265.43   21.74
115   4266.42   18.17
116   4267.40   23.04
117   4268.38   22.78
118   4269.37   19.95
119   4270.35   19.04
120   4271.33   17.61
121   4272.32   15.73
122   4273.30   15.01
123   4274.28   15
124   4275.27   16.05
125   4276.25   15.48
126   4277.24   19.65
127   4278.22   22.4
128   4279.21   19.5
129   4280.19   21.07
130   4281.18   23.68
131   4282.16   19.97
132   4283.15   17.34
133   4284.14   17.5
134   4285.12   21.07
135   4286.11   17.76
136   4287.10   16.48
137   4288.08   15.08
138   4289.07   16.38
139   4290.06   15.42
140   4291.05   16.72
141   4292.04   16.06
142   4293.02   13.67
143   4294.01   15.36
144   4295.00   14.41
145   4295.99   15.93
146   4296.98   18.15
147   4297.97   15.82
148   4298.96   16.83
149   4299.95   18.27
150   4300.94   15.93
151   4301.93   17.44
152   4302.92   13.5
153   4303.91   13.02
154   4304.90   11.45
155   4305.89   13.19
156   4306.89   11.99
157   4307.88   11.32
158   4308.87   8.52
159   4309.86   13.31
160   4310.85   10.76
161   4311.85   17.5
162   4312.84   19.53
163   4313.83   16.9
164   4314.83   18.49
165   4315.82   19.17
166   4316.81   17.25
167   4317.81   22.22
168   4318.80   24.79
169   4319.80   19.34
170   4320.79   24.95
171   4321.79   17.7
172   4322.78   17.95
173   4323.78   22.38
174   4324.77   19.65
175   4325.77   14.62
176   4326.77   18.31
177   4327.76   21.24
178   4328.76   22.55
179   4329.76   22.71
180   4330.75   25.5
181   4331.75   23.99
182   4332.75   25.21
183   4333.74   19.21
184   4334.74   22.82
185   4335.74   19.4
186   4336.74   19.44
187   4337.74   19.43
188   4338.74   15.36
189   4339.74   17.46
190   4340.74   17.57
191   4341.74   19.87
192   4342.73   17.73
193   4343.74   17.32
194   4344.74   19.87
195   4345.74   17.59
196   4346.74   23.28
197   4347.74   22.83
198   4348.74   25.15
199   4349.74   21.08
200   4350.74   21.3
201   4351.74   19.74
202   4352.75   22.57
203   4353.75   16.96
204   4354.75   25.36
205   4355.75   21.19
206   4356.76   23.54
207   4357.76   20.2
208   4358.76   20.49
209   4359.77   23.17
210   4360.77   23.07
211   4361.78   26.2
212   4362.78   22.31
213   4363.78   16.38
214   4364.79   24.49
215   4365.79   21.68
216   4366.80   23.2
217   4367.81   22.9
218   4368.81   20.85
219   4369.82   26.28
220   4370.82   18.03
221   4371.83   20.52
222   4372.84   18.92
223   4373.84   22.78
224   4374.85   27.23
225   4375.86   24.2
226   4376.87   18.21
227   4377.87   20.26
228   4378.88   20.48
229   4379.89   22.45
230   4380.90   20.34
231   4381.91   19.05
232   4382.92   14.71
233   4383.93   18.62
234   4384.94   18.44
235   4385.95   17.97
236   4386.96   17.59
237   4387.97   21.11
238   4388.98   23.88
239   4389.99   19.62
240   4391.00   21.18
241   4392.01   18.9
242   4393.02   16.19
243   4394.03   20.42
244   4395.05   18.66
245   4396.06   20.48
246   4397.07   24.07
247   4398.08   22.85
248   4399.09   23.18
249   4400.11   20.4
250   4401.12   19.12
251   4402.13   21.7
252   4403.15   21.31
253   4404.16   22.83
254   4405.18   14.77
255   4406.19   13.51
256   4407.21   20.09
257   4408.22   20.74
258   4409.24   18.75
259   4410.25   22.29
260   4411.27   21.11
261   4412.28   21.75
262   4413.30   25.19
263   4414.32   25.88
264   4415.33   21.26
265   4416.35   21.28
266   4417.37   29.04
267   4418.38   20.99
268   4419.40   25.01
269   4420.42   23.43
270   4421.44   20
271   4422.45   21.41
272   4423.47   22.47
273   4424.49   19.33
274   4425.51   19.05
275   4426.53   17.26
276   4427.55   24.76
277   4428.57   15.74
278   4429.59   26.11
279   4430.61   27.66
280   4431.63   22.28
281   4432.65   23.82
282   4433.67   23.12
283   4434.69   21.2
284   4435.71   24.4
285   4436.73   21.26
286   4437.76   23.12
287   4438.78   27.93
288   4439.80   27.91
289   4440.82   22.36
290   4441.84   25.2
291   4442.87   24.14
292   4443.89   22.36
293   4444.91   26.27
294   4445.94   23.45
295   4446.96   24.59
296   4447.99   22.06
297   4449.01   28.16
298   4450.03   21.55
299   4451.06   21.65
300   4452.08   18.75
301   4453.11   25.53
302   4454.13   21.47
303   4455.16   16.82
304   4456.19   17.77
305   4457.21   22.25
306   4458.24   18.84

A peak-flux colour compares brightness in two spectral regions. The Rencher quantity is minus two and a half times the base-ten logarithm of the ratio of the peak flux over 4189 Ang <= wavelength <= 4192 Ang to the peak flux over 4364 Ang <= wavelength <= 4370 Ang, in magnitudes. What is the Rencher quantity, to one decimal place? 0.3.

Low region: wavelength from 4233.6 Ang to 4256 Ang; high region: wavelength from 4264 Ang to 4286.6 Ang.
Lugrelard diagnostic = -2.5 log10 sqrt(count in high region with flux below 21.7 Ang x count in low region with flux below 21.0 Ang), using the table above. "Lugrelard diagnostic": -3.14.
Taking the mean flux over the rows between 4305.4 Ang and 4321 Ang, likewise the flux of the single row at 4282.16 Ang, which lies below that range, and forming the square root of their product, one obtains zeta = 18.3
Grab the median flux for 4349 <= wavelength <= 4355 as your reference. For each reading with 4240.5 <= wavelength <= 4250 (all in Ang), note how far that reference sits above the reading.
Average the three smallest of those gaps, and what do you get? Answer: -2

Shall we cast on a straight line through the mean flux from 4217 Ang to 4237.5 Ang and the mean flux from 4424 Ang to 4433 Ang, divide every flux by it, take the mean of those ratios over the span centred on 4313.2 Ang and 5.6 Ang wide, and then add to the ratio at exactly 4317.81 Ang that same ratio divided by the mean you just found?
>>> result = 2.41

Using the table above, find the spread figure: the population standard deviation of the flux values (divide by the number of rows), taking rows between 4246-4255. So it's 2.2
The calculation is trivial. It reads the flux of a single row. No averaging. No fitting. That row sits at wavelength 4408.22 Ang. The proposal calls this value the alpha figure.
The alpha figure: 20.74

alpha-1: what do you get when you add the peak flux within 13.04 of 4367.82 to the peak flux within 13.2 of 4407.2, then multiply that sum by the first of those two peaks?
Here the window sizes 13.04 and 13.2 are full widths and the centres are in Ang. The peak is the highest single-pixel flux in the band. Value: 1353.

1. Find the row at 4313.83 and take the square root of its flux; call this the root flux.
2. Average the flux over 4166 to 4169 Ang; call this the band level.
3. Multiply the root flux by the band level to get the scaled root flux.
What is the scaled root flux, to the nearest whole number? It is 70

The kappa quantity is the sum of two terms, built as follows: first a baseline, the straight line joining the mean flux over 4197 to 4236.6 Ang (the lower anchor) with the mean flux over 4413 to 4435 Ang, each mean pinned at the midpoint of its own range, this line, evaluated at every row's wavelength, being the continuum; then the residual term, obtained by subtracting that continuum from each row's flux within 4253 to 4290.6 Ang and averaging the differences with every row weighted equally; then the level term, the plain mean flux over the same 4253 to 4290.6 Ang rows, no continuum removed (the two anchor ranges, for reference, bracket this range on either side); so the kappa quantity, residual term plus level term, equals 17.8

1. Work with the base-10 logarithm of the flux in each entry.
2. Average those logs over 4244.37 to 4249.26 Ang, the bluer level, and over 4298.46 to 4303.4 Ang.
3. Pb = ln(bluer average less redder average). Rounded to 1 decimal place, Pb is -2.3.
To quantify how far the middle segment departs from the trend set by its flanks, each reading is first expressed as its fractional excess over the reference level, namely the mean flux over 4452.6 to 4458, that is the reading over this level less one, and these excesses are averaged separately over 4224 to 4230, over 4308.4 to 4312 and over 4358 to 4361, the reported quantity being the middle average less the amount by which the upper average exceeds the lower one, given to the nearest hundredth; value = -0.64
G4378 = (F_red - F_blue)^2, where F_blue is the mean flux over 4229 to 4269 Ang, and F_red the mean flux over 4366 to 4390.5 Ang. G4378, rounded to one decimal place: 3.7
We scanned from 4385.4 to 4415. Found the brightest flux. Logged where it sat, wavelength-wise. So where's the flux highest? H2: 4414.32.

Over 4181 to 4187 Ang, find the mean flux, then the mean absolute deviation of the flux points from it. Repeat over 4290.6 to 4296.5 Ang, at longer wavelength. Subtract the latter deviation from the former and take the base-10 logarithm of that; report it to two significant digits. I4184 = -0.12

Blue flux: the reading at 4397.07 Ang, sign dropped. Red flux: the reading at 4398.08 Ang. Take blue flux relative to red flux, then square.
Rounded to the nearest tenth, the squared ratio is 1.1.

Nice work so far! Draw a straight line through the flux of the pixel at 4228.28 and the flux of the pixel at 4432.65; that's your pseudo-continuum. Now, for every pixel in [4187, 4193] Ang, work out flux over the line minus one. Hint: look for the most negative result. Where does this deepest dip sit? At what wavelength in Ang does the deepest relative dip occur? 4192.41 Ang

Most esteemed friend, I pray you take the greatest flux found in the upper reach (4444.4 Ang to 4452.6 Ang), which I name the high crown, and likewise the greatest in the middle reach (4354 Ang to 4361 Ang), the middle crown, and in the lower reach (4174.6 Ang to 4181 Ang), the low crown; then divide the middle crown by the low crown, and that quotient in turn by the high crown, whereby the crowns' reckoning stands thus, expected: 0.041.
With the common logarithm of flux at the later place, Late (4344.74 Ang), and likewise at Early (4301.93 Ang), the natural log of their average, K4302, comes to 0.24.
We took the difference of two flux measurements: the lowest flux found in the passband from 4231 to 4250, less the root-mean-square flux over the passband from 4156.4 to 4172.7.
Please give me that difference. -2.7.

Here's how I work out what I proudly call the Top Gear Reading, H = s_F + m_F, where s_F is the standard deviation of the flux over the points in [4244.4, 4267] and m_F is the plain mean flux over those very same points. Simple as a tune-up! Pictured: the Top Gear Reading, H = 21.8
